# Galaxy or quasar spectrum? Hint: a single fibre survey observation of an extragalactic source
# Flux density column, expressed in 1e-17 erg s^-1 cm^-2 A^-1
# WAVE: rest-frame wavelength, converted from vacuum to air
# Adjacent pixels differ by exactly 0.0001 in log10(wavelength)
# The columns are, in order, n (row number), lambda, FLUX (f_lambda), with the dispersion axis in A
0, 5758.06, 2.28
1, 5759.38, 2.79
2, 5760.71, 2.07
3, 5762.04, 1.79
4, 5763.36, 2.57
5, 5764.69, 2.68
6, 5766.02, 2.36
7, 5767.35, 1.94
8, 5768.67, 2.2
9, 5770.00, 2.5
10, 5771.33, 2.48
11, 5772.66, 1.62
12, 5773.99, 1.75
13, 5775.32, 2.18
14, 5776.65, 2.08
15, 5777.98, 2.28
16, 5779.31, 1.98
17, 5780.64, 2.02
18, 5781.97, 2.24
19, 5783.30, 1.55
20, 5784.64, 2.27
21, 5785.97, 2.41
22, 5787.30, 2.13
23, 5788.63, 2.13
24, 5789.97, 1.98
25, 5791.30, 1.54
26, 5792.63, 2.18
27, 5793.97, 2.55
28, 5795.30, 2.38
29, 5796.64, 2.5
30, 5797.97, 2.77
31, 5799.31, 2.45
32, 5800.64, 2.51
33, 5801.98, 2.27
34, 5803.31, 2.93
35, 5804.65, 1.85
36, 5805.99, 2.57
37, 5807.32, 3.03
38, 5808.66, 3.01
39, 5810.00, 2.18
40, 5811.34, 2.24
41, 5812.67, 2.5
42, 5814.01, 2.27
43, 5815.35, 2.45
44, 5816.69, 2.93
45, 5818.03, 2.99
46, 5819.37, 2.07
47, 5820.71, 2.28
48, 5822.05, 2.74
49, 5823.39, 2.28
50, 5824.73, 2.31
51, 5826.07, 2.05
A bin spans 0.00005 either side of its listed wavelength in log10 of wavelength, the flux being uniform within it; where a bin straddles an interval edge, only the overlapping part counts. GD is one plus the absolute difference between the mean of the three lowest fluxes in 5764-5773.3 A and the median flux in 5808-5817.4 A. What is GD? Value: 1.53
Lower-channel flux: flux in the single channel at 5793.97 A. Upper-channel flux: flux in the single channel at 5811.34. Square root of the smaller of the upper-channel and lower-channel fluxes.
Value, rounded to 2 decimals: 1.50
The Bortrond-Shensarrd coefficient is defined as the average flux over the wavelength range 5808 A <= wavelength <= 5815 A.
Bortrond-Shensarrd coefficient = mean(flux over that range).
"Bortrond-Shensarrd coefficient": 2.44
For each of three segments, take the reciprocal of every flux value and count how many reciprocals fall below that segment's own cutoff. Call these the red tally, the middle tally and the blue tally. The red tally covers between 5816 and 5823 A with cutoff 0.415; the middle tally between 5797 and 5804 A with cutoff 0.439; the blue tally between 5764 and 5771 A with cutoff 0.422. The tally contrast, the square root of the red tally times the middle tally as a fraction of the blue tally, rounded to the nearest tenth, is 1.7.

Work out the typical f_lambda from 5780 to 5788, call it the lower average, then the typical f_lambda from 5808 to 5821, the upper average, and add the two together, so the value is 4.60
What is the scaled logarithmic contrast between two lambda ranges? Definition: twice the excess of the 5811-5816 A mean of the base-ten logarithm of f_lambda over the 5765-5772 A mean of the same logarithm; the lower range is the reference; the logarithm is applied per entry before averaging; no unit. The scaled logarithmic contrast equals 0.03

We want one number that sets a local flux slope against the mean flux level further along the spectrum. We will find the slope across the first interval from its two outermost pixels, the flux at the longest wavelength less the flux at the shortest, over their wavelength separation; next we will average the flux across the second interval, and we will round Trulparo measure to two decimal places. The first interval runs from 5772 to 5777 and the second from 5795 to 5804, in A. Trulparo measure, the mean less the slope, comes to 2.43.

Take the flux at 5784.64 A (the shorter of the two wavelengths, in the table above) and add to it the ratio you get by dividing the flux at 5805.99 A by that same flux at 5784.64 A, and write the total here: 3.40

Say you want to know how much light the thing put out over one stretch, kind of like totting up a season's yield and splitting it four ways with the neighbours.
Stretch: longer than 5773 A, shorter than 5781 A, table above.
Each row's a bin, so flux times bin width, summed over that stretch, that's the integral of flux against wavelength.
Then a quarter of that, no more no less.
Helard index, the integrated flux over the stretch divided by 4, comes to 4.1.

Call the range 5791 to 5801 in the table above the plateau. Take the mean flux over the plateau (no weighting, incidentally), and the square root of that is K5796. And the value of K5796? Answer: 1.54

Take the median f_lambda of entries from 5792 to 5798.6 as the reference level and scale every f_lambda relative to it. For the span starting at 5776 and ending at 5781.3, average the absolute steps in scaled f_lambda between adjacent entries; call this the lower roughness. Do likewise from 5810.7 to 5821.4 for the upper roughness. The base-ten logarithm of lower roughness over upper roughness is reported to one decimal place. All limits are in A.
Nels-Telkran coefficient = -0.3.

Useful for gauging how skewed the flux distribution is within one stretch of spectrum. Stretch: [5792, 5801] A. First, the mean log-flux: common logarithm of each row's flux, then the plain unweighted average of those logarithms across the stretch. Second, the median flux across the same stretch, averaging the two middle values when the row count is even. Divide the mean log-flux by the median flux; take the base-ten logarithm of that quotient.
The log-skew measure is -0.804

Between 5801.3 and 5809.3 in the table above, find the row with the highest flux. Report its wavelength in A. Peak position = 5807.32 A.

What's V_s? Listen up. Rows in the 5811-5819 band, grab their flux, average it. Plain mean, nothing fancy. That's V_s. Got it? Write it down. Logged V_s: 2.6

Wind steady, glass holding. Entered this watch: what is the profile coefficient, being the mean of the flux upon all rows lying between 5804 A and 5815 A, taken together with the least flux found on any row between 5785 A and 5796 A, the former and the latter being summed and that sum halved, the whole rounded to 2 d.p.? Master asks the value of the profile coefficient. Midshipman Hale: 2.00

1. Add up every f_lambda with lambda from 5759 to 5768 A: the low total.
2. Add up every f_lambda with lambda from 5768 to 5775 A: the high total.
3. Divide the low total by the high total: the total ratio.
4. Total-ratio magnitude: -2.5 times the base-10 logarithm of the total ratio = -0.5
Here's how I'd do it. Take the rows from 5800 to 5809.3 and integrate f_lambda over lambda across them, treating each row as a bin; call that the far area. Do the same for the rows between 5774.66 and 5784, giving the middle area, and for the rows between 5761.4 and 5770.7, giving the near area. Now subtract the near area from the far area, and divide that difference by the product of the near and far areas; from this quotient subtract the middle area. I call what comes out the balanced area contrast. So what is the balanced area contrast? -19.1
